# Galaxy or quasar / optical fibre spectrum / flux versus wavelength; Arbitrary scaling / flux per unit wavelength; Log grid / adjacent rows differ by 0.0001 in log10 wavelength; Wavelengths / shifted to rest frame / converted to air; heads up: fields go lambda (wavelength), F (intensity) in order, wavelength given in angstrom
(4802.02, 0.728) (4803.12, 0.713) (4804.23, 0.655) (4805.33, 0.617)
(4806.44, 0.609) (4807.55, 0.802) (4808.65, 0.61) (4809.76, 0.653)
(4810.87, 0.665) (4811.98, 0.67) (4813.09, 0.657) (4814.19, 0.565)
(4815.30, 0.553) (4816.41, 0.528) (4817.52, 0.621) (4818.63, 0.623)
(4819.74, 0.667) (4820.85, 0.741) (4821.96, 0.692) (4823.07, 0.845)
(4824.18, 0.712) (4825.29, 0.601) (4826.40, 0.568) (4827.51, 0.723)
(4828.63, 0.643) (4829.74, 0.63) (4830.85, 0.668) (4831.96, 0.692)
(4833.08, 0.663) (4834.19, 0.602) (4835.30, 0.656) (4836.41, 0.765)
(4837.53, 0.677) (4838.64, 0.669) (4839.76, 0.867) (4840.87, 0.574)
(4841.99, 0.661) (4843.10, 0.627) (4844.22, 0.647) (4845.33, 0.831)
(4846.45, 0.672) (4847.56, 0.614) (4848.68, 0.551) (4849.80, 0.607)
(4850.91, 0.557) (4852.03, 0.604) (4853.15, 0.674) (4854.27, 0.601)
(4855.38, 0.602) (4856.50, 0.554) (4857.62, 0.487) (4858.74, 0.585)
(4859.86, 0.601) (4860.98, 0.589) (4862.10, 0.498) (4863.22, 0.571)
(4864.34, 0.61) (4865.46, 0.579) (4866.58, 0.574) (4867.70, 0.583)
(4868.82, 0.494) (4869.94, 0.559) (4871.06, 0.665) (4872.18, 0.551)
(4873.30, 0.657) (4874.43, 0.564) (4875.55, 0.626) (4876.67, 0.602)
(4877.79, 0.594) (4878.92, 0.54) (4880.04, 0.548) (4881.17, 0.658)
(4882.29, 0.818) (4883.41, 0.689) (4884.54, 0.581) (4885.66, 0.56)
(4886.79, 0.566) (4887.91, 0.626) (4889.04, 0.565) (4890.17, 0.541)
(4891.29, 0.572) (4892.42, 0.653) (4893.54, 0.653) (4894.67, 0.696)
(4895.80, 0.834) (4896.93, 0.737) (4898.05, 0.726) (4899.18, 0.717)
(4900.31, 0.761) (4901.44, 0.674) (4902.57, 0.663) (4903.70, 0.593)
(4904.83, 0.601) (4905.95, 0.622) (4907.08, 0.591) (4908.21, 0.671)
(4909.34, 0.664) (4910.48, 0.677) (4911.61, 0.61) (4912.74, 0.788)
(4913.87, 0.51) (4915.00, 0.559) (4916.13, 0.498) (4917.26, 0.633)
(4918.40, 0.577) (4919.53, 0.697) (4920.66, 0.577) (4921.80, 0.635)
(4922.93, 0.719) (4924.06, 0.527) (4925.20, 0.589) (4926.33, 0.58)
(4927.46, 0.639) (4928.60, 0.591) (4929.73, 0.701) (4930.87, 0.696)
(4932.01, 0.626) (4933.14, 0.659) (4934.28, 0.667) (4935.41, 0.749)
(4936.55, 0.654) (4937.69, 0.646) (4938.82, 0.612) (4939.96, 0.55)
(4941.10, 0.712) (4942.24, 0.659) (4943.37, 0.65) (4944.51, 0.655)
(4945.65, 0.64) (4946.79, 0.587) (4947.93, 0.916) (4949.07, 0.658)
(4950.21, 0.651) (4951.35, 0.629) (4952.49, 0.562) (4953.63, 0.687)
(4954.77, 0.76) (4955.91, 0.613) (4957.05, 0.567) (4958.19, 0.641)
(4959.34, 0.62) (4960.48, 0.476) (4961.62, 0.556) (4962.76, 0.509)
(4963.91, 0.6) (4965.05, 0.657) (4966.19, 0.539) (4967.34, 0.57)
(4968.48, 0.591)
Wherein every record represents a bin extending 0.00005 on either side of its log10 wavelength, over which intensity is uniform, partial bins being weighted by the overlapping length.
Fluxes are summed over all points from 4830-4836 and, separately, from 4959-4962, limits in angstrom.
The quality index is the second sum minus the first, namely -1.6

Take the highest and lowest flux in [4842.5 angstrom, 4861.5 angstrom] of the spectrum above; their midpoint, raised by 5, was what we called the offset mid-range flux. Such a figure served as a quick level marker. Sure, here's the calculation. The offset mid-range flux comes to 5.66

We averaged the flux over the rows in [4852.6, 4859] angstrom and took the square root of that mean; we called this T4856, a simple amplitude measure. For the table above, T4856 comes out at 0.764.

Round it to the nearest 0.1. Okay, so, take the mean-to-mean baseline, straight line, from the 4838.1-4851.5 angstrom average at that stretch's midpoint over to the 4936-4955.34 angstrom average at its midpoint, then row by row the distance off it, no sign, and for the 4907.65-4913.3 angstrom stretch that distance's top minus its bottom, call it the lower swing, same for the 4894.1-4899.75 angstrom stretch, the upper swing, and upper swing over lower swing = 1.1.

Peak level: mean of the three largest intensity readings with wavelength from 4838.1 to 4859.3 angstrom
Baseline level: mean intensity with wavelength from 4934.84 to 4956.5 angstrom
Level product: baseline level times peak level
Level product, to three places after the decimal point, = 0.524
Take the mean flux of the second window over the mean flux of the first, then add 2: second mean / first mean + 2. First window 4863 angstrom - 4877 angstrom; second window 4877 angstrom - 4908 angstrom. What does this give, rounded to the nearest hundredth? 3.10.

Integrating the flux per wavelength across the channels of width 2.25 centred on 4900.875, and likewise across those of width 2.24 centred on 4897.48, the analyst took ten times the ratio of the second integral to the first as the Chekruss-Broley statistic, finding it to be 10.2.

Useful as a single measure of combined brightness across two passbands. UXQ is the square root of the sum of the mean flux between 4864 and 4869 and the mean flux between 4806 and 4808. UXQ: 1.13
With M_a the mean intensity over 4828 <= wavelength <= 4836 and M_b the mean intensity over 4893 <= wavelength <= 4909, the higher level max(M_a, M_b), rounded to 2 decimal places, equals 0.68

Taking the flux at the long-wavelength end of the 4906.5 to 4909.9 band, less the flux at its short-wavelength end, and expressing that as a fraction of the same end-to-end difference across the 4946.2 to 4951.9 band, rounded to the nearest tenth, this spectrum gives 1.7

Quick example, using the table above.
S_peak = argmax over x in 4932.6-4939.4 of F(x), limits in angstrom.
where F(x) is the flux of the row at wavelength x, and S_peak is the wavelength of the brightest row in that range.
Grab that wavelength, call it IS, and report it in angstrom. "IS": 4935.41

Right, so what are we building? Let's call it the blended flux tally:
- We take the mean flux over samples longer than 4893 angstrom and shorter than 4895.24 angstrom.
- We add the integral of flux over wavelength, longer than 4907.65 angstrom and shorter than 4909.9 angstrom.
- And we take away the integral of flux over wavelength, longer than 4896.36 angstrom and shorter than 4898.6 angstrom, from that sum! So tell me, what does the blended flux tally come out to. 0.53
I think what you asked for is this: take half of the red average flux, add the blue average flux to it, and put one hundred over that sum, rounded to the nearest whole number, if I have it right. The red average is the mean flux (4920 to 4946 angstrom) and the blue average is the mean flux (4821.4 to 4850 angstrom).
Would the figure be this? 101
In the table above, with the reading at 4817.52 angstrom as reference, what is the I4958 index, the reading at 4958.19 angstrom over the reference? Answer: 1.03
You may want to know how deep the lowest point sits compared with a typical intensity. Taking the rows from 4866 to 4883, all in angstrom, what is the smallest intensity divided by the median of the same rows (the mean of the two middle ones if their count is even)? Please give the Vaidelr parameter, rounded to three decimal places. 0.847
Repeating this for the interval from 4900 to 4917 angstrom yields 0.801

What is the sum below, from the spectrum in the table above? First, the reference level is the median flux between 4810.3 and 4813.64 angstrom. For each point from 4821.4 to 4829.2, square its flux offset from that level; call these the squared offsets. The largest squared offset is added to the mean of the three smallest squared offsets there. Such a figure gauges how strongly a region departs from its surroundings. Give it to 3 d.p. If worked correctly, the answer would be 0.034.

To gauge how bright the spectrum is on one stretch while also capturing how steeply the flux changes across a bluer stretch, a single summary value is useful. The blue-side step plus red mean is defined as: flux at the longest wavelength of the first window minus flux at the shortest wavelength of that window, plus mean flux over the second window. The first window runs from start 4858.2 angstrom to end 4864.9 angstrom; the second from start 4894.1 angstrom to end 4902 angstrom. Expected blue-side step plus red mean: 0.76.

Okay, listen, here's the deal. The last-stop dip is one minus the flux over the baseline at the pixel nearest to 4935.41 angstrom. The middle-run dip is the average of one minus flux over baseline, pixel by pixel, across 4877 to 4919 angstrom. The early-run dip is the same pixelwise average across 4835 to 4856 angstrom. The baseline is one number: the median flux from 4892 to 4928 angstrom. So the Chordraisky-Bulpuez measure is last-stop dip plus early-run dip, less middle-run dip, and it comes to -0.19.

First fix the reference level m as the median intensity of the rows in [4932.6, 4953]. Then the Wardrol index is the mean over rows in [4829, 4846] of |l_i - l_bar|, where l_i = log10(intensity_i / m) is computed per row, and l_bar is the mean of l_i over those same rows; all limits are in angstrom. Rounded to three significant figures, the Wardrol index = 0.0343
